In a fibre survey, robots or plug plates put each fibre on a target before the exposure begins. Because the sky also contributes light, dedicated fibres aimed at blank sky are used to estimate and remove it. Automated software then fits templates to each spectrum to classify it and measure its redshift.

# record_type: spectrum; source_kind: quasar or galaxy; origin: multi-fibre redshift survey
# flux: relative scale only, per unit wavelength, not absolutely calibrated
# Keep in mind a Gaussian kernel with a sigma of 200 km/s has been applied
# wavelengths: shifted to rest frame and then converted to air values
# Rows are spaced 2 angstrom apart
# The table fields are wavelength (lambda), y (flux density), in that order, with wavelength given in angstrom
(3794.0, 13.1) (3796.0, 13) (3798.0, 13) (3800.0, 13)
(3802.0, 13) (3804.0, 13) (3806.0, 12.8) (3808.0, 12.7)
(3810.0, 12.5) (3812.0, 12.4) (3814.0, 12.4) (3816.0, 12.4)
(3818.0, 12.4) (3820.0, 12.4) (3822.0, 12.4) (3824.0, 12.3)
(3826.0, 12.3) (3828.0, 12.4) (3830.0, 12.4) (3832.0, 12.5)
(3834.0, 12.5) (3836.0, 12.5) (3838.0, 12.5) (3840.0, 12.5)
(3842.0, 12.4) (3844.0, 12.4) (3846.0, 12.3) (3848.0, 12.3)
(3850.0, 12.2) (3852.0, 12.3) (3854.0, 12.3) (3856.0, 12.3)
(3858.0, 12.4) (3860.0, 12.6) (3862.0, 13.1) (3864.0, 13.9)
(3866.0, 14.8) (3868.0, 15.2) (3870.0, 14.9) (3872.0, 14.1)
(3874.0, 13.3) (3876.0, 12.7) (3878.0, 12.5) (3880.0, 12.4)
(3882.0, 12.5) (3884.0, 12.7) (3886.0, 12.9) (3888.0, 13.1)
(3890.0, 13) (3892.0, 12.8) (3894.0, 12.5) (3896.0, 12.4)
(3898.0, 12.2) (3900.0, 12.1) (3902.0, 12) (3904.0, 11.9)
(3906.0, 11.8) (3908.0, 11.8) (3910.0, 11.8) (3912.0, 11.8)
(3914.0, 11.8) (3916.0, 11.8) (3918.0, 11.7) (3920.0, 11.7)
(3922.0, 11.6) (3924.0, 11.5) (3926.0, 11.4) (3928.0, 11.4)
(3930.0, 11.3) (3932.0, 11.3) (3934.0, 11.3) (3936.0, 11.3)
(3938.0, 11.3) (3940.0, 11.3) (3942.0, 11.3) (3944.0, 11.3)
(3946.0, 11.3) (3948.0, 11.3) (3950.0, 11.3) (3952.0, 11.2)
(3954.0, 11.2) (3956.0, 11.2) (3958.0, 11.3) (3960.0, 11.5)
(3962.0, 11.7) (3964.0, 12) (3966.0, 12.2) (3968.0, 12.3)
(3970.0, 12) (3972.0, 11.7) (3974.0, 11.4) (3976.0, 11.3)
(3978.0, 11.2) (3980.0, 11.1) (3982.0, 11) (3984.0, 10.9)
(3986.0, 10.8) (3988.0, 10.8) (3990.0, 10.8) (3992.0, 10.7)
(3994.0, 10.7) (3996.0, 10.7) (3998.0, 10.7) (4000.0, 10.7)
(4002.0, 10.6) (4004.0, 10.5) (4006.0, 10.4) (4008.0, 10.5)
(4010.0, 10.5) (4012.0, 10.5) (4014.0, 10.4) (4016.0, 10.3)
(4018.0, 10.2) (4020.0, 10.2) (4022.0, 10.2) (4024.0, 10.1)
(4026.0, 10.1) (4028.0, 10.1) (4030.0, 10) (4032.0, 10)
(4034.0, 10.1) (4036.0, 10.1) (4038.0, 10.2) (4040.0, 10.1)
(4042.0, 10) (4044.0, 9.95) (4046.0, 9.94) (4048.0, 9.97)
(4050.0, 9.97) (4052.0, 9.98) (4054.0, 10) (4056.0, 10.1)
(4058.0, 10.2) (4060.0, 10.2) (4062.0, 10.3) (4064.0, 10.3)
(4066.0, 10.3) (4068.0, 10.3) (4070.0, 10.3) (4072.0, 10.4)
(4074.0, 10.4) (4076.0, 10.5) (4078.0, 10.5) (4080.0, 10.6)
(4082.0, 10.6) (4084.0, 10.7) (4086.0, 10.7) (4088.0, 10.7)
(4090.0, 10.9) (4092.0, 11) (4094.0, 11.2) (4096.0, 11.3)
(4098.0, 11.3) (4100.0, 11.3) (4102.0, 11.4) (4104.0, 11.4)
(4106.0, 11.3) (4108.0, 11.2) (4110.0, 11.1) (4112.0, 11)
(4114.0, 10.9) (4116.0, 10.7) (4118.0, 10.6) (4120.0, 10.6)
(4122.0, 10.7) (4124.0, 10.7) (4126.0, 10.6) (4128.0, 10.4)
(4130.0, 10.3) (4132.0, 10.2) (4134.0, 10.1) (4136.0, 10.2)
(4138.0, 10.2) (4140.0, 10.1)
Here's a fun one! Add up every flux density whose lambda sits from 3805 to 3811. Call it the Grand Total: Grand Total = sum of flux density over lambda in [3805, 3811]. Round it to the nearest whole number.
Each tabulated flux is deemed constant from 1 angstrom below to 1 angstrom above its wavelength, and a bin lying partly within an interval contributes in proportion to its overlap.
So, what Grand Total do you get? 38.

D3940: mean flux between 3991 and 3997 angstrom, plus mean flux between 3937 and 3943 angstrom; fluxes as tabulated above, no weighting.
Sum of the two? 22.0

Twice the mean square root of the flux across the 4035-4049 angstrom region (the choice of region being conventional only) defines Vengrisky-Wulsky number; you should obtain 6.3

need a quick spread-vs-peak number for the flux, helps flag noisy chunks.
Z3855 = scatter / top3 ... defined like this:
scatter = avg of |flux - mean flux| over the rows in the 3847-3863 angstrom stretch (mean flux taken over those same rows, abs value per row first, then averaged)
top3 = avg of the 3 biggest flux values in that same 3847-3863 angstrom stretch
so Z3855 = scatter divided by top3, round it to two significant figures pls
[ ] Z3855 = 0.016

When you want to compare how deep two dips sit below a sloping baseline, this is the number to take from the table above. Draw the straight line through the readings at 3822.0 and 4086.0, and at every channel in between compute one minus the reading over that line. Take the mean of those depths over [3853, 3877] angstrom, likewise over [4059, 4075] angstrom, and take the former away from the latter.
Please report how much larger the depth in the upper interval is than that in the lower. 0.16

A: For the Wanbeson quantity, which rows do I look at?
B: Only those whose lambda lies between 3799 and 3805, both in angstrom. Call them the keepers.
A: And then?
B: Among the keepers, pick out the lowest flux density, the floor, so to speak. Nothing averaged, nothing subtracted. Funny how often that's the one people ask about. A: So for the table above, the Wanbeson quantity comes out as 13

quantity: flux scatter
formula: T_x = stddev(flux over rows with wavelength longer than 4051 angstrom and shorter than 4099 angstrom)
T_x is 0.38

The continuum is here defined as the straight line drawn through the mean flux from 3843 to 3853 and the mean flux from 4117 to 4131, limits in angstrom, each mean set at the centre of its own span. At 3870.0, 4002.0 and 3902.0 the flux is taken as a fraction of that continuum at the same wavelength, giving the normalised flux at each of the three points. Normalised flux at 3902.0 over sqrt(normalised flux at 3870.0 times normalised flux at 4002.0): 0.94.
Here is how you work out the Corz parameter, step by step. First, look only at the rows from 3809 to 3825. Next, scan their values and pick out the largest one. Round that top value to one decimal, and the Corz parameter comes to 12.5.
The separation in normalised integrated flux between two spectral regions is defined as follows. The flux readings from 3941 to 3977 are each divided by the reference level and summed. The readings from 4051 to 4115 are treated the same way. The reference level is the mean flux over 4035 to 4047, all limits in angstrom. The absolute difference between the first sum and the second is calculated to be 13.4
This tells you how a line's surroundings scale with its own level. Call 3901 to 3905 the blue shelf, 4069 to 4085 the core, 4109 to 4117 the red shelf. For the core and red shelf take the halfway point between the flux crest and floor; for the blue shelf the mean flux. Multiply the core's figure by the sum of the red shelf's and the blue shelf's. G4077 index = 240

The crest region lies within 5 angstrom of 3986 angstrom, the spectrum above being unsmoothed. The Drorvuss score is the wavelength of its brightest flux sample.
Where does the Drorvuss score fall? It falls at 3982.0 angstrom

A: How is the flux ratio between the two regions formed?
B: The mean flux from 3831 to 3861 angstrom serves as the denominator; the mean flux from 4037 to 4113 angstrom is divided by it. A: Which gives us 0.852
